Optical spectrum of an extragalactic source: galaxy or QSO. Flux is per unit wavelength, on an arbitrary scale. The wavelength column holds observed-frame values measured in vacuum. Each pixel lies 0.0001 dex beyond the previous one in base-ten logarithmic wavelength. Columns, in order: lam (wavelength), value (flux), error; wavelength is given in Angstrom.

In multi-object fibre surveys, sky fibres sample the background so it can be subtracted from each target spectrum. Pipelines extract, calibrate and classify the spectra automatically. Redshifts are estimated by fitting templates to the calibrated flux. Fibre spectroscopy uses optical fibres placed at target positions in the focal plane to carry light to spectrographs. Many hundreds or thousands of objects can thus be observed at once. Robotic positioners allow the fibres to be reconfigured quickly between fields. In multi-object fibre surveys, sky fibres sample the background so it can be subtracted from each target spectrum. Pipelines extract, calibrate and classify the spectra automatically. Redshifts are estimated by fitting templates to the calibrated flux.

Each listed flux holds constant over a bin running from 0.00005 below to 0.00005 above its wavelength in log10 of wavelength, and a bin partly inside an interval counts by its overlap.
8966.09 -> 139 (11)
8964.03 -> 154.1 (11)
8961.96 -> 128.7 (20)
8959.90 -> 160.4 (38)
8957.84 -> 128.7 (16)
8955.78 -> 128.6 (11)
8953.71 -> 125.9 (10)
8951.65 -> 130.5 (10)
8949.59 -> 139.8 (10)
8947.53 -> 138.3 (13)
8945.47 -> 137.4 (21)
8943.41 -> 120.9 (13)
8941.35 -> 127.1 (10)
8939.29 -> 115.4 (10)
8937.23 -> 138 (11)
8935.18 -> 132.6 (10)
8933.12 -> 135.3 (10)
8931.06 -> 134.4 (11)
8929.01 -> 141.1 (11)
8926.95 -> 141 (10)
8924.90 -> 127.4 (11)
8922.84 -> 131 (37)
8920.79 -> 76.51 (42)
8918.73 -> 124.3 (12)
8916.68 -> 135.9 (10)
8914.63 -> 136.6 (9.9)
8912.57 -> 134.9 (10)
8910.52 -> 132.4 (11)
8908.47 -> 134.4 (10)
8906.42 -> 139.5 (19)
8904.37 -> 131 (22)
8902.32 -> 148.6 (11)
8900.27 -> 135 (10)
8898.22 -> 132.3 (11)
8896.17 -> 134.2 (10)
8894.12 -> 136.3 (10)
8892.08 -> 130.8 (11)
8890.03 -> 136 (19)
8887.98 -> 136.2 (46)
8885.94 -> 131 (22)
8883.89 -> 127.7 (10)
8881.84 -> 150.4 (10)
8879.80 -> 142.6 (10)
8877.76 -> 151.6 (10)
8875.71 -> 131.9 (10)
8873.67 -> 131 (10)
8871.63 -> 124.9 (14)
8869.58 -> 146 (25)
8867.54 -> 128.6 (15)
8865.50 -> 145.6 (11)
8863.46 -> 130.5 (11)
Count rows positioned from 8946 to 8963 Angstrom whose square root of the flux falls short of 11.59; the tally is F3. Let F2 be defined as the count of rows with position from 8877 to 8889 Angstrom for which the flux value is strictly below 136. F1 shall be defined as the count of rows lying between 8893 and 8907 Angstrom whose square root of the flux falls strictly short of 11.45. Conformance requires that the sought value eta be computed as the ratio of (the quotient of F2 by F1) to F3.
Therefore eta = 0.40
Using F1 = 1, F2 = 2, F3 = 5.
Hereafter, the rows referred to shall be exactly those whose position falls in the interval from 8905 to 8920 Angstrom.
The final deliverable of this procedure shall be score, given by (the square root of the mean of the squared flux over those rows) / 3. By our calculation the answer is 44.7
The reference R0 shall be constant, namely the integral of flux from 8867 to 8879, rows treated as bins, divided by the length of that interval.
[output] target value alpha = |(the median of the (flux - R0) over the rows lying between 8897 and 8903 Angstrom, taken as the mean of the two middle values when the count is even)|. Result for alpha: 1.1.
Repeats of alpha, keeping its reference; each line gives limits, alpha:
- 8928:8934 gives 0.8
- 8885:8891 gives 0.1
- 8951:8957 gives 7.5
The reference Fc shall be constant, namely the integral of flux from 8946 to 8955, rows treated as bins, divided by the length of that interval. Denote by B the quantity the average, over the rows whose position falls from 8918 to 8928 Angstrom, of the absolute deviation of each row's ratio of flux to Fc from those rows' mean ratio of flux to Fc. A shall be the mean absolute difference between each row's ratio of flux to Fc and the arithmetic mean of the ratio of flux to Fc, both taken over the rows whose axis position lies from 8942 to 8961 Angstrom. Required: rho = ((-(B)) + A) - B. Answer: -0.198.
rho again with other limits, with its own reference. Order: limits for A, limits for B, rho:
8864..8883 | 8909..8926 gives -0.116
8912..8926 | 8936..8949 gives -0.024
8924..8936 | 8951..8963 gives -0.104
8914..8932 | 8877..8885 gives -0.028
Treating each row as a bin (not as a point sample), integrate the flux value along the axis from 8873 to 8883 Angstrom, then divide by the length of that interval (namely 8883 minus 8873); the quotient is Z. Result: 141.7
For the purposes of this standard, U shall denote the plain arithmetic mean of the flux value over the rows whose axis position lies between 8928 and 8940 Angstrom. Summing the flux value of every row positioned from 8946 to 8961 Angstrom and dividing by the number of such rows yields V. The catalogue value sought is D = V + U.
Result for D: 269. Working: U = 133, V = 136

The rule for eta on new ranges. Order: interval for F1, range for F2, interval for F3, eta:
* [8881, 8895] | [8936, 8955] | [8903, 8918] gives 0.83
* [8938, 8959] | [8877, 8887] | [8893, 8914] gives 0.07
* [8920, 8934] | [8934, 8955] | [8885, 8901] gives 0.50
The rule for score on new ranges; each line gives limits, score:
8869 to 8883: 46.7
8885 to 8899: 44.6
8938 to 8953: 43.4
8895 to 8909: 45.5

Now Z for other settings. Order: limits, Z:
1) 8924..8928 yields 134.5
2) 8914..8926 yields 121.6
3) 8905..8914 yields 135.1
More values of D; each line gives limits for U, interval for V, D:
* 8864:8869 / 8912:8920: 270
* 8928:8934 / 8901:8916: 274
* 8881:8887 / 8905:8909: 273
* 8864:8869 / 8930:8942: 268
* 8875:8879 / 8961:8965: 283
